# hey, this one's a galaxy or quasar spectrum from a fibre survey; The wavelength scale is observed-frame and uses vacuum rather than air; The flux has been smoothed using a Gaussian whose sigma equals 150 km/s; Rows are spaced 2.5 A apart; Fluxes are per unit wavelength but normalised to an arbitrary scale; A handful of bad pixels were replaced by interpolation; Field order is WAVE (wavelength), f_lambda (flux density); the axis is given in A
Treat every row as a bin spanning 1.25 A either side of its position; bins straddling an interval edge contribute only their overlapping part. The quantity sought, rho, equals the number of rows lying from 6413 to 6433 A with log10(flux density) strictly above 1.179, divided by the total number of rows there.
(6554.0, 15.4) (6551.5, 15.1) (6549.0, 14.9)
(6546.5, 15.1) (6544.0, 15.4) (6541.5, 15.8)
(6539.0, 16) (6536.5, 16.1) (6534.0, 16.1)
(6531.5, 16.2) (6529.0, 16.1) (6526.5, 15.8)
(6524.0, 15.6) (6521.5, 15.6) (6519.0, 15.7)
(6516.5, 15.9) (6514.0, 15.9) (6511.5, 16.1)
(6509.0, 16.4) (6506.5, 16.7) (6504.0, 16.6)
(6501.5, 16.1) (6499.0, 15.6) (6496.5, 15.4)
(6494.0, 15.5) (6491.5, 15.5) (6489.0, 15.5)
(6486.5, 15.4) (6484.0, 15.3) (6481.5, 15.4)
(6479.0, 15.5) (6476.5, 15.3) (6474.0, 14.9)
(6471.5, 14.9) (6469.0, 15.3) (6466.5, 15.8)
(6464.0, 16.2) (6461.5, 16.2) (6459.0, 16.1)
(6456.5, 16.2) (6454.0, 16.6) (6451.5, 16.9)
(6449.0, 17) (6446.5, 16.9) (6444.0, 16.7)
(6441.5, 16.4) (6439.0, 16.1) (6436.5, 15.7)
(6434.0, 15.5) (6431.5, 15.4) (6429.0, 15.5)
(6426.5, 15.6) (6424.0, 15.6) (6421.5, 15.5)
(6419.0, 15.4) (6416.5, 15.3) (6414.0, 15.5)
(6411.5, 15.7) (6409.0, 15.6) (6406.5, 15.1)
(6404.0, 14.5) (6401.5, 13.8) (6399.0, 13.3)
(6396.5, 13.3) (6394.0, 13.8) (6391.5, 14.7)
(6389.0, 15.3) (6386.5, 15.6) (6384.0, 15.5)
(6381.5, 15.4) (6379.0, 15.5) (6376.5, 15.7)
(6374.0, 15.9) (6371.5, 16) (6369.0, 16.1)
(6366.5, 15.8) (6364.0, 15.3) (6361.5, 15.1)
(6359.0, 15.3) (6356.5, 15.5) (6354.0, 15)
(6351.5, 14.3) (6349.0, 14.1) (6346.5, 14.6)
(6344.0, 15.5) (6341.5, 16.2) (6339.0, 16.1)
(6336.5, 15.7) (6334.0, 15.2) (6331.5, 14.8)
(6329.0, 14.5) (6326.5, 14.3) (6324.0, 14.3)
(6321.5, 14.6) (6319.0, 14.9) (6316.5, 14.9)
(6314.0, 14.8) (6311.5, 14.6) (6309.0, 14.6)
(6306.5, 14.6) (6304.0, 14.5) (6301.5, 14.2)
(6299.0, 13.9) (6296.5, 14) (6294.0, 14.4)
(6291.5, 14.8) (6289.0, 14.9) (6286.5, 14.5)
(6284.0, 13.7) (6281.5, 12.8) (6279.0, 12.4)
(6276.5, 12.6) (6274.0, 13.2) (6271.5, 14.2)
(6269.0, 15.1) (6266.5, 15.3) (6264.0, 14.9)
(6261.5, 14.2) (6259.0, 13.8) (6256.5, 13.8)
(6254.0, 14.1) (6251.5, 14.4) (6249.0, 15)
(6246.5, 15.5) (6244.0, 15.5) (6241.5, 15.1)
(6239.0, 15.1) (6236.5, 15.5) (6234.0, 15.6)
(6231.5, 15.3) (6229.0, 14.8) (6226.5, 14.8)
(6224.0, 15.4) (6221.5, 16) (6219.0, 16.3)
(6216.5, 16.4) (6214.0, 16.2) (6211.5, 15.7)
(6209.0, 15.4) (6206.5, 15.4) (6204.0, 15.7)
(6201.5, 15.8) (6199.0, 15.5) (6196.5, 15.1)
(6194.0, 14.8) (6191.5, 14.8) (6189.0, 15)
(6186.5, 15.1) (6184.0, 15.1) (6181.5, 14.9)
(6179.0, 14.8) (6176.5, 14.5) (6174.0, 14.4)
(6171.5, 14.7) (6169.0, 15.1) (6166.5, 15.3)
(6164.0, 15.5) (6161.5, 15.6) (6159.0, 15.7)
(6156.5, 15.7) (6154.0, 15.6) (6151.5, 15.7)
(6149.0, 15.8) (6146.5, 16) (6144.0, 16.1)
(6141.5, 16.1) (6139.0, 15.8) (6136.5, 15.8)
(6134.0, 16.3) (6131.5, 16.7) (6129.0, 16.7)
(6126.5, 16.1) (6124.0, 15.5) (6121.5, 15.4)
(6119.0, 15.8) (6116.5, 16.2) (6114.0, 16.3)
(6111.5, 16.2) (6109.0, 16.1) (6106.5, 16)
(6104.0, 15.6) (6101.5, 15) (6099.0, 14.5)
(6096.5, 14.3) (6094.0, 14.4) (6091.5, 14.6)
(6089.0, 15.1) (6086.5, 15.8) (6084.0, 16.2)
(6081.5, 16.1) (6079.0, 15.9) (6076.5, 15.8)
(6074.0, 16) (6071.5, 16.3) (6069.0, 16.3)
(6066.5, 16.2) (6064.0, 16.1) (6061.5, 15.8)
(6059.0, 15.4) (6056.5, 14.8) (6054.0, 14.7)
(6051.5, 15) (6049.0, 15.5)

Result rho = 1.00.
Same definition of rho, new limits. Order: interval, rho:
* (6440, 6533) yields 0.95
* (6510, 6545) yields 1.00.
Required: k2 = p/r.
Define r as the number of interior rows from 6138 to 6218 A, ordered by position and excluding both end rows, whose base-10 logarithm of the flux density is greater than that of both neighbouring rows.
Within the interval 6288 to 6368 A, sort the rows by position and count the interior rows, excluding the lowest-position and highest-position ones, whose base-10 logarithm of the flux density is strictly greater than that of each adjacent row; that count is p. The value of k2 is 2.0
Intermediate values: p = 2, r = 1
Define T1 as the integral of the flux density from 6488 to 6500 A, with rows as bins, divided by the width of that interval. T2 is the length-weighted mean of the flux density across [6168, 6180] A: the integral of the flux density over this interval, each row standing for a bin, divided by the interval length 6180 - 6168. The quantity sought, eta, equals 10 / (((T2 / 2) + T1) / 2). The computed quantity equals 0.88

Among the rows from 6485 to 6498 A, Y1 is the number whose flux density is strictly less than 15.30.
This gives 0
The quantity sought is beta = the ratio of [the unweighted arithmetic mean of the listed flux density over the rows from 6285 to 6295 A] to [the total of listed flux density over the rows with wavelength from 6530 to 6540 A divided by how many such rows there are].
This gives 0.91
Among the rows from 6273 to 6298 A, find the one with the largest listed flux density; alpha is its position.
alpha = 6289.0 A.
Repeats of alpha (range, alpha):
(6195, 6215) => 6214.0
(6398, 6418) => 6411.5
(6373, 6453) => 6449.0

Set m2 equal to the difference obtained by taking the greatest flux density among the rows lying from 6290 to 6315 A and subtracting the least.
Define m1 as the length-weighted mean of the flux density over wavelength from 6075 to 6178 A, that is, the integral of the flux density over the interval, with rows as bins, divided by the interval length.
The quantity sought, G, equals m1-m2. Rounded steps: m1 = 15.6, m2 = 0.9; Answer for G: 14.7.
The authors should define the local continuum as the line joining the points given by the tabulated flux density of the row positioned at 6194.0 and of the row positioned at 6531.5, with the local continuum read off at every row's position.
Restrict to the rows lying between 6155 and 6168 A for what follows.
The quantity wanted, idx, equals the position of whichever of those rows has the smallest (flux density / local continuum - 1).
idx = 6166.5 A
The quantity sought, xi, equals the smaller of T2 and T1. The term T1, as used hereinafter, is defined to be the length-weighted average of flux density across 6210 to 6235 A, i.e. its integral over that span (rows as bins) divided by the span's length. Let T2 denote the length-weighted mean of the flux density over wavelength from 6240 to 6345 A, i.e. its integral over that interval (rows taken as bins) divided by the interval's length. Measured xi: 14.5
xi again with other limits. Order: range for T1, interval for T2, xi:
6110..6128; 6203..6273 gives 15.2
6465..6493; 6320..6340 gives 14.9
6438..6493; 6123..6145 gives 15.9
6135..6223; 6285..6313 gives 14.5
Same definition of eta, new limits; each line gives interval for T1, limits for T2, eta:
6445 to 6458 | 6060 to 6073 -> 0.81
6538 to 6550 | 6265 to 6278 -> 0.89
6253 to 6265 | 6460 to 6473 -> 0.91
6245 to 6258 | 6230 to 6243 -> 0.90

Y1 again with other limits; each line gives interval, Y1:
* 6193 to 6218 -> 2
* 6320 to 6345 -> 6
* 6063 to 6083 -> 0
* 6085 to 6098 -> 4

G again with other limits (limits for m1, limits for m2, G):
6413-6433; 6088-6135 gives 13.1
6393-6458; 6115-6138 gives 14.2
